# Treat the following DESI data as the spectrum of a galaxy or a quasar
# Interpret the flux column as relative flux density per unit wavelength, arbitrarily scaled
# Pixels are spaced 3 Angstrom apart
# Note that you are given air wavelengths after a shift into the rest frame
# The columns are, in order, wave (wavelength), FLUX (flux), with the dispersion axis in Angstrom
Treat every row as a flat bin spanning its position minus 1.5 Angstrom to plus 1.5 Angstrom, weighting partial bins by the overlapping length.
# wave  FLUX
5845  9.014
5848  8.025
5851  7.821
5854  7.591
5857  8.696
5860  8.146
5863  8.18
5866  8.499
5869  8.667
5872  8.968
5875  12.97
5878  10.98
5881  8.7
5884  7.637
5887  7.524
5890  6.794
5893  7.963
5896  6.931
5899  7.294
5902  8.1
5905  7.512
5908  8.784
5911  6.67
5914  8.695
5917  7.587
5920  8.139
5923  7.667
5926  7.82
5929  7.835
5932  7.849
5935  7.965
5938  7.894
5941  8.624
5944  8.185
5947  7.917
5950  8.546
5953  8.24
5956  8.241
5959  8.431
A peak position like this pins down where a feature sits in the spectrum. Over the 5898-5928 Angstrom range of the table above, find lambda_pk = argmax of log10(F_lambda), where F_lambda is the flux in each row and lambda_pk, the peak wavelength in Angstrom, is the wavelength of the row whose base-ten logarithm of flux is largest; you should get 5908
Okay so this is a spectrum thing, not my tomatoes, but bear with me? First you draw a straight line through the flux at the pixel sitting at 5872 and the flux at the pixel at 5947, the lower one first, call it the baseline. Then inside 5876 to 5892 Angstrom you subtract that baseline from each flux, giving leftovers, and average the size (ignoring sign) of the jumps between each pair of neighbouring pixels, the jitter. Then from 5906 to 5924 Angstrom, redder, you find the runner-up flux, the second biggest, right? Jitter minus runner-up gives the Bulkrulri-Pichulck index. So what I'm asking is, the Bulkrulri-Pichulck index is -7.69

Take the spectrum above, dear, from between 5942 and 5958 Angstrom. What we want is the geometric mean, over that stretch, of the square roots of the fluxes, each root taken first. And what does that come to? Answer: 2.87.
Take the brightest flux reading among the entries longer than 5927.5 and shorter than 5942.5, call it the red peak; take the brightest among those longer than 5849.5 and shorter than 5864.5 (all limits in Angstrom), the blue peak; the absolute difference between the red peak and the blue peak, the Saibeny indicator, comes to 0.1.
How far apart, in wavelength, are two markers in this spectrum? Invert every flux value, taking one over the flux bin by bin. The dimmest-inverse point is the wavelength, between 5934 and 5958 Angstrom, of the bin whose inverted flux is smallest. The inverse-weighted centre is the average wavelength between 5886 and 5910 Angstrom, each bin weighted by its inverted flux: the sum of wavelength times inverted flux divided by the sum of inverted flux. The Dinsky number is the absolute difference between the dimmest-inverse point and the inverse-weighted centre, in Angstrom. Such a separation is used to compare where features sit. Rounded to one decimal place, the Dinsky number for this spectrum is 43.8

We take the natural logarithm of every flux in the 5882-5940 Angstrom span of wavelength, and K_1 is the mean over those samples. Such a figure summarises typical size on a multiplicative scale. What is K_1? 2.04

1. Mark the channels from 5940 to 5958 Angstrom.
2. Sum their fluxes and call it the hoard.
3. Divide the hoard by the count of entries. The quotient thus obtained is 8.3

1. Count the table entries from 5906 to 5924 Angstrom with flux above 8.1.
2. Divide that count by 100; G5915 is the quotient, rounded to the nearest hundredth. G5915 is 0.03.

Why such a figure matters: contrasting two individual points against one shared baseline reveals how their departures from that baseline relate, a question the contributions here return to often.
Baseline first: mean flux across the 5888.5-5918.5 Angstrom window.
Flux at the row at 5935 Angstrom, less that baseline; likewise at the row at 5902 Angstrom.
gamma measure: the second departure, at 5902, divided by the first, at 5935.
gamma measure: 1.4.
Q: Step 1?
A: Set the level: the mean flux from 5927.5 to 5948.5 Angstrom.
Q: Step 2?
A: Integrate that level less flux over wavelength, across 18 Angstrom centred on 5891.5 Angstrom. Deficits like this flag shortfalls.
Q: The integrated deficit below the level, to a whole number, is 12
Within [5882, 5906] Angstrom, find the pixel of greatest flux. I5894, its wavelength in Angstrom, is 5902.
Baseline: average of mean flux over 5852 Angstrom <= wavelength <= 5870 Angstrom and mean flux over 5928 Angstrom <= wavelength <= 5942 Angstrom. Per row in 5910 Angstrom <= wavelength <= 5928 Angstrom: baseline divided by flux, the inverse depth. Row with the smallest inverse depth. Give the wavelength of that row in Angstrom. 5914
